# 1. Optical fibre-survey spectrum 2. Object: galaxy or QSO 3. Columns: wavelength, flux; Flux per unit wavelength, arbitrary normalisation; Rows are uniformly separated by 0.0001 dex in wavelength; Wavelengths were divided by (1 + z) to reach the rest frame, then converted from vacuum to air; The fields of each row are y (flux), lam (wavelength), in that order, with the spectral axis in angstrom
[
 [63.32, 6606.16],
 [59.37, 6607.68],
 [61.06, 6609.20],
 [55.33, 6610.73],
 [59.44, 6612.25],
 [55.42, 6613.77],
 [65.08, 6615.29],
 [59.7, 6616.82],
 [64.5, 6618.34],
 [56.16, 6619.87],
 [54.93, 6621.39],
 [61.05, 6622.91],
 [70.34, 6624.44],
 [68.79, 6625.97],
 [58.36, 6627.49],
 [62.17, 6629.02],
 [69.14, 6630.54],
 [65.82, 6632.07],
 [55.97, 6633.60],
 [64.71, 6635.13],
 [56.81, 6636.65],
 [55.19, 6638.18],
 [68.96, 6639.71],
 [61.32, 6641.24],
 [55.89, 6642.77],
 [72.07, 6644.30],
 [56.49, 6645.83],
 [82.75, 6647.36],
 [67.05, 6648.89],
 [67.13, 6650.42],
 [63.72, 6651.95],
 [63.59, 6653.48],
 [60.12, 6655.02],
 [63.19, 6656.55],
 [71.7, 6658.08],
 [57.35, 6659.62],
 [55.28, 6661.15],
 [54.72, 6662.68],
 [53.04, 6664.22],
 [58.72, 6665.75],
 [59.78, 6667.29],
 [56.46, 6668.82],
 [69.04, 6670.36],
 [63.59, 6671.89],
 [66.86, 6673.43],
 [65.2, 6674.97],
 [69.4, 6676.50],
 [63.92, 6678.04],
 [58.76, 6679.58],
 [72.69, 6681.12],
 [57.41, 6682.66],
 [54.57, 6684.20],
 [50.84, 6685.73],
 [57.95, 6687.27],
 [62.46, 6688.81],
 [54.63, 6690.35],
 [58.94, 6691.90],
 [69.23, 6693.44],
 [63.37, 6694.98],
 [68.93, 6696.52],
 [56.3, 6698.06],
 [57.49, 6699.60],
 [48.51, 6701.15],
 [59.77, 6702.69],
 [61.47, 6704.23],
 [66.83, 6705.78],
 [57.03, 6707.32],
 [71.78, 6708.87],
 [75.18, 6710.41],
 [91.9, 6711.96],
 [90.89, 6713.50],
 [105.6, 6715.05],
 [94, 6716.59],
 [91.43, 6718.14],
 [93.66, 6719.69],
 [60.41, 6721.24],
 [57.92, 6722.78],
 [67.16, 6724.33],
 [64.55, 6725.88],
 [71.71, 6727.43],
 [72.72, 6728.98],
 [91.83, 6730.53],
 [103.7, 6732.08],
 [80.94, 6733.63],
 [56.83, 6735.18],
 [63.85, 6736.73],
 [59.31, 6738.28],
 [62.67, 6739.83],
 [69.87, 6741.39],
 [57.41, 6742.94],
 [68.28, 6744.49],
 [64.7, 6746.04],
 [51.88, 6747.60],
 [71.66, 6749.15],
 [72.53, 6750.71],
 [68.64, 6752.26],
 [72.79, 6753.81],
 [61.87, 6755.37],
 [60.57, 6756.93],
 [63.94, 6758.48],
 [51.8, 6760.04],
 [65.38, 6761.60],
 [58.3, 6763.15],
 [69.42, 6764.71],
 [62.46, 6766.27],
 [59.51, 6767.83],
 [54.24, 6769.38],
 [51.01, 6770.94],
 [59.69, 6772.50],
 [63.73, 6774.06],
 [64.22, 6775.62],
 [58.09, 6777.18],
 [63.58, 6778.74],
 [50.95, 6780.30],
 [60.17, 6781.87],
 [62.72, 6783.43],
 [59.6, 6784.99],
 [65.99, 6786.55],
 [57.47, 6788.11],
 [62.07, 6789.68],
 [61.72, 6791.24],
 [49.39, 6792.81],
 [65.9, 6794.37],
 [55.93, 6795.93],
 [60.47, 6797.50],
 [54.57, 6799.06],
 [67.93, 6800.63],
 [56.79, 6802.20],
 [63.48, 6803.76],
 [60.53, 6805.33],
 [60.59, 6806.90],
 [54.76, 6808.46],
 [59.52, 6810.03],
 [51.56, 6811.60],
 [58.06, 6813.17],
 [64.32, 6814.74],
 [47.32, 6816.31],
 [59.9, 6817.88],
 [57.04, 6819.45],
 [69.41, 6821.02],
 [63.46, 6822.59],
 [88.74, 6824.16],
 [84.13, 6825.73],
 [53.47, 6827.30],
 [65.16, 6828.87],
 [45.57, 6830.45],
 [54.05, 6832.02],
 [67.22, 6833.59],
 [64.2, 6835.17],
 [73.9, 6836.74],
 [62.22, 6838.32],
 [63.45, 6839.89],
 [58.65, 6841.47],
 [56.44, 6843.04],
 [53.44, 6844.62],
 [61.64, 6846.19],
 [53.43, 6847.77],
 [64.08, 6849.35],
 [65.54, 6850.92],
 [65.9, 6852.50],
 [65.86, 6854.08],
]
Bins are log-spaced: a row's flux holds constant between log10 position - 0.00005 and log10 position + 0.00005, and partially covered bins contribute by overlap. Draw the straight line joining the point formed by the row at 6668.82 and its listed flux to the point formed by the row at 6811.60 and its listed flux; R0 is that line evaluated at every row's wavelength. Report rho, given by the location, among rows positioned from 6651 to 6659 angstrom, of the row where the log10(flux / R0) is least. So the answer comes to 6655.02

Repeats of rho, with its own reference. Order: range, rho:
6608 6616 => 6610.73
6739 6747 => 6742.94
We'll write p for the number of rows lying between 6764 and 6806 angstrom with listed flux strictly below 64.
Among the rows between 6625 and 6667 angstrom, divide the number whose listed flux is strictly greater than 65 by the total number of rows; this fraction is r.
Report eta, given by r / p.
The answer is 0.015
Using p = 22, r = 0.33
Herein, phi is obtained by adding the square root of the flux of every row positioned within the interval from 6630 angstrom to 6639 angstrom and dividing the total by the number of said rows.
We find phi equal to 7.82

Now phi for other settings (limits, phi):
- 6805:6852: 7.82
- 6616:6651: 7.94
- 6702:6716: 8.65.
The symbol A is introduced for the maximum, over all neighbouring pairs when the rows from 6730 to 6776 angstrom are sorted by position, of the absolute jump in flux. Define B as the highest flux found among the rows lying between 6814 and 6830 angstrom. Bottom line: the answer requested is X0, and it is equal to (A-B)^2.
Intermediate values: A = 24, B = 88.74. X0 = 4177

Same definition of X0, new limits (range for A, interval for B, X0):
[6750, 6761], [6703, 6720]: 8735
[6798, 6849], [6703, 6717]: 5616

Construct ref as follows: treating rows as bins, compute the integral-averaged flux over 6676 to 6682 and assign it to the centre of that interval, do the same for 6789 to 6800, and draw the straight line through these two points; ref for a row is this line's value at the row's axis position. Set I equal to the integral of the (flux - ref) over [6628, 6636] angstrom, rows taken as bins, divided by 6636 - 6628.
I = -5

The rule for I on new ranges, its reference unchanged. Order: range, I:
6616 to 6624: -10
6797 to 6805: 2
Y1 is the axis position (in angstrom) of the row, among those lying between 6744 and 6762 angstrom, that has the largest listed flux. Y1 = 6753.81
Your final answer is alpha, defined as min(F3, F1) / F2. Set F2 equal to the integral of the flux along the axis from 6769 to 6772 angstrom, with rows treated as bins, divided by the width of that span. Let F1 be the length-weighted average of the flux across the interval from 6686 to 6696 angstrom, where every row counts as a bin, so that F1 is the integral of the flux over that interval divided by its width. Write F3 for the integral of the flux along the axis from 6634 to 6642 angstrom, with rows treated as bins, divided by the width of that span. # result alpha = 1.15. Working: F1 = 60.7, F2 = 53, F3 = 61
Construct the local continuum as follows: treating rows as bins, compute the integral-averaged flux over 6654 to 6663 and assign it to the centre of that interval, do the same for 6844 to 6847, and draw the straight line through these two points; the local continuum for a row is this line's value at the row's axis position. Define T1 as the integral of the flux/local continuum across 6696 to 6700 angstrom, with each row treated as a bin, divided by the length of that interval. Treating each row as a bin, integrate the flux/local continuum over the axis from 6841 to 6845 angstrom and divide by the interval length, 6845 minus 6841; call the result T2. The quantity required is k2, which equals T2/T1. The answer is 0.96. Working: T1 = 1.01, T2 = 0.97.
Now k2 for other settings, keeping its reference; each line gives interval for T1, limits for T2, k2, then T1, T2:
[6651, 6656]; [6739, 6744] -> 1.04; 1.03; 1.07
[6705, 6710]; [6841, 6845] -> 0.89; 1.10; 0.97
